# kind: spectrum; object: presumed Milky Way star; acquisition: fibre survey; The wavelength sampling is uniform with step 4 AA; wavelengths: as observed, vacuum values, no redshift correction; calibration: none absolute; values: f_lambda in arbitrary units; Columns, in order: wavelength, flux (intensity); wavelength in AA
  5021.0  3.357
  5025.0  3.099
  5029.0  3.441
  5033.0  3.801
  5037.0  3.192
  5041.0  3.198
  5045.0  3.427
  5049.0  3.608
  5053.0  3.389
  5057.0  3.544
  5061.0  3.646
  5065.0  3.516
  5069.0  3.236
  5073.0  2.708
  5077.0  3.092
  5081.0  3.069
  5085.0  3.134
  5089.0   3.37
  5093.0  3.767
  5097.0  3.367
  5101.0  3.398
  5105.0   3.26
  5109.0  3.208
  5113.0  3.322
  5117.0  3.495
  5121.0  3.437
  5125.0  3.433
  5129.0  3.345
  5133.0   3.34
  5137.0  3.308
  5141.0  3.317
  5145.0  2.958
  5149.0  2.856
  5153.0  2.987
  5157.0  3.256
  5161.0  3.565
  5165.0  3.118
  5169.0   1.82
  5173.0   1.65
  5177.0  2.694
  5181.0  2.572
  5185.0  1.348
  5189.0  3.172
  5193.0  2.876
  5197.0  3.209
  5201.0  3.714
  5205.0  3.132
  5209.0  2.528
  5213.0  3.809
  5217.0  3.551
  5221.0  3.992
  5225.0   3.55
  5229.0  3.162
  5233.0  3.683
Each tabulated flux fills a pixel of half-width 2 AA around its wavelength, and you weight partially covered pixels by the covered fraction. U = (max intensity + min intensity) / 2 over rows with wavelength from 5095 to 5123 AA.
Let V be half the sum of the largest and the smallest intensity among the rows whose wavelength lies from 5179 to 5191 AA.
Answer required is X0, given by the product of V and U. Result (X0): 7.6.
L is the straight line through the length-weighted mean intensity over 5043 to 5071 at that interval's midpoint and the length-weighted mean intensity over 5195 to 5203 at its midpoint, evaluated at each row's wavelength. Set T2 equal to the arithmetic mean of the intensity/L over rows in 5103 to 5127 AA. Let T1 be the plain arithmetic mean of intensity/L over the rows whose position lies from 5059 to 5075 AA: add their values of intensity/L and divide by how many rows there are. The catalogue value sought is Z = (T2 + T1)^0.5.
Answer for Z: 1.38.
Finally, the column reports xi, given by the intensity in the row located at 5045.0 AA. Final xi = 3.427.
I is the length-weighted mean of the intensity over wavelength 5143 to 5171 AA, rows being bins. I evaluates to 2.9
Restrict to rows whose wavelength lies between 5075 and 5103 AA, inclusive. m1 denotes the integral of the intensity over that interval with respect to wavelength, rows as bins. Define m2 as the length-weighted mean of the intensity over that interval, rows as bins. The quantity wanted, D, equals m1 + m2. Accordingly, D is 96.1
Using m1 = 93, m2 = 3.31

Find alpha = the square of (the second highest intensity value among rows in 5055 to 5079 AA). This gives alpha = 12.6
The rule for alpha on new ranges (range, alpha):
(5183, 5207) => 10.3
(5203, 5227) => 14.5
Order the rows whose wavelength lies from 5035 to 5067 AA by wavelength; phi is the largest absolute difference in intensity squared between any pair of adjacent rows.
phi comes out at 1.5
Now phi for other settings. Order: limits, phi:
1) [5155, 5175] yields 6.4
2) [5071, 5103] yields 2.9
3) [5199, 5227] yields 8.1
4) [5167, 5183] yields 4.5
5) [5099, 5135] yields 1.2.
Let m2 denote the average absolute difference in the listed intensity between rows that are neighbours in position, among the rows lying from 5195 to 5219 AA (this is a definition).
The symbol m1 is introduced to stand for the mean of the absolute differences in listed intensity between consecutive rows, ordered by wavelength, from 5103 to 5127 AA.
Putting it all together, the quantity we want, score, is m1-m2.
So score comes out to -0.6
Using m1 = 0.08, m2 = 0.65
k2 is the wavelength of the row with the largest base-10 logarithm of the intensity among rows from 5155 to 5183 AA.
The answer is 5161.0 AA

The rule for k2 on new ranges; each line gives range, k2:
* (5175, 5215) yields 5213.0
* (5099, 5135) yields 5117.0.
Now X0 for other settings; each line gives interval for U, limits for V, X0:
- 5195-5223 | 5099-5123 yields 10.9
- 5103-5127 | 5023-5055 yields 11.6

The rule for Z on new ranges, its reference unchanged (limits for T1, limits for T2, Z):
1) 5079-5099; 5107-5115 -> 1.38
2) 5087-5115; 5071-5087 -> 1.36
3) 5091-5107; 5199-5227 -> 1.41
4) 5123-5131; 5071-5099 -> 1.38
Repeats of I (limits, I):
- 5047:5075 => 3.4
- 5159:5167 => 3.3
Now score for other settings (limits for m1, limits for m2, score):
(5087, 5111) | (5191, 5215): -0.5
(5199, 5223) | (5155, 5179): 0.0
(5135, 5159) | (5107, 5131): 0.1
